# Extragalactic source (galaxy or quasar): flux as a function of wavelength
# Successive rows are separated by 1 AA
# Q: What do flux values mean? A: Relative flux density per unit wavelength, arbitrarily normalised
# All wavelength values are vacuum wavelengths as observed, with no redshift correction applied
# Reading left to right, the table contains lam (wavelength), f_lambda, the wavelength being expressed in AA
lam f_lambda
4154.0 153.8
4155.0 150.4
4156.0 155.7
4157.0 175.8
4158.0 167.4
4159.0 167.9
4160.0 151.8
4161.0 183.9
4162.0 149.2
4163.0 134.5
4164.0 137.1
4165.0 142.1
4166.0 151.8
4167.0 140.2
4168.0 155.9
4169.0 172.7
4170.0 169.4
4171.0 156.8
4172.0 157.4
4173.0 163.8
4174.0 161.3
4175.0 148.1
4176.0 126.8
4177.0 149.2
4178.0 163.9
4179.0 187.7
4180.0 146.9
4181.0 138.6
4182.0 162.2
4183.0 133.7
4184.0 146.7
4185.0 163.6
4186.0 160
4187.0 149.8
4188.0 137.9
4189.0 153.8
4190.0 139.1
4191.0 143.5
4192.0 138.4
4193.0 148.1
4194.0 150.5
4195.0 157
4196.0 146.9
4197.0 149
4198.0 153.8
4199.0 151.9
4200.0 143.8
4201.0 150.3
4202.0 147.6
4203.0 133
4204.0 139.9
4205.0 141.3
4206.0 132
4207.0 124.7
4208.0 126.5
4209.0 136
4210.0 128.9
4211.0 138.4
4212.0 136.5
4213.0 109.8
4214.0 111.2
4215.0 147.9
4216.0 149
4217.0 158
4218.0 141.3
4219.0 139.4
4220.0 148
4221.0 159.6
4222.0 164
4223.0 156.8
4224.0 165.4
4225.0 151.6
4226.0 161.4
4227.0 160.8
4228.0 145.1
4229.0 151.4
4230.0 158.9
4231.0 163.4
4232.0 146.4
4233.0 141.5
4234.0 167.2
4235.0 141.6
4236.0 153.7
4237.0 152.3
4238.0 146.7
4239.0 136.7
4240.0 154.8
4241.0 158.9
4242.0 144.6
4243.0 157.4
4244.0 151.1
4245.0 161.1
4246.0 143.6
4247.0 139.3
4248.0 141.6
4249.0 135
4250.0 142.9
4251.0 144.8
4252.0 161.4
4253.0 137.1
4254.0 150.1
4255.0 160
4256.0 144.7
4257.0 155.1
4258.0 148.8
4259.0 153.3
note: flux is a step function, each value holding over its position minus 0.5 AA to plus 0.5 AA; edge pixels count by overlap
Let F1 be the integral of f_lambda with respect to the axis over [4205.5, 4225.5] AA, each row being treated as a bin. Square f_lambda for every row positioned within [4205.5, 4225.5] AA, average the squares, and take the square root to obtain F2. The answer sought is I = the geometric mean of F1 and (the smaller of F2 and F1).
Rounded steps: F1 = 2825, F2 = 142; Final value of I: 634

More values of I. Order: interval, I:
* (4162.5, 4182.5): 687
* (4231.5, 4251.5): 663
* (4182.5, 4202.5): 663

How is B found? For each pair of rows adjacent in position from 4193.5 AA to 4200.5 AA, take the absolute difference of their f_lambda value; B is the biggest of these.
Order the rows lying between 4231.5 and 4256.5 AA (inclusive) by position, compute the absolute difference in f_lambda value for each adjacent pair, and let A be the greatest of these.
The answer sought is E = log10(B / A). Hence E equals -0.41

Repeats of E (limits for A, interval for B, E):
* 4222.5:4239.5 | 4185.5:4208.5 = -0.21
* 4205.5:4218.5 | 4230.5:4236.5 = -0.15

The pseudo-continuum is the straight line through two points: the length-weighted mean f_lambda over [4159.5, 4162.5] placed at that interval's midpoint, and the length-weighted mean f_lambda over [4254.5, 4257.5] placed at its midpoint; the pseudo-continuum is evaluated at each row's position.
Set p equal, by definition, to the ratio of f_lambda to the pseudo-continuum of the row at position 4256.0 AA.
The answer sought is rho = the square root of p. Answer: 0.97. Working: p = 0.94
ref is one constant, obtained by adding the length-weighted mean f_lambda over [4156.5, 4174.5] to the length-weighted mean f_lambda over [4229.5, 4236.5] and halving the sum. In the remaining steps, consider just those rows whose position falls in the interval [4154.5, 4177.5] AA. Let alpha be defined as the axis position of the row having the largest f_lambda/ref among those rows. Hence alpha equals 4161.0 AA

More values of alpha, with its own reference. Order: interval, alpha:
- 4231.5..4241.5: 4234.0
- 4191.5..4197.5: 4195.0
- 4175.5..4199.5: 4179.0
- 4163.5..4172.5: 4169.0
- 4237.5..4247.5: 4245.0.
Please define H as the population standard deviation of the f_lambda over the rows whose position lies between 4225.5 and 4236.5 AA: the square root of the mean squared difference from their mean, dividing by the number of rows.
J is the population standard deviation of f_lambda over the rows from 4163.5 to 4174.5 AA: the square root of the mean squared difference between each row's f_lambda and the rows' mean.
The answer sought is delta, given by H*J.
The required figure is 97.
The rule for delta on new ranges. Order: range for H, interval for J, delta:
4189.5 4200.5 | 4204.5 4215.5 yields 63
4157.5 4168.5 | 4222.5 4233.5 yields 111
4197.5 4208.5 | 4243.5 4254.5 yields 82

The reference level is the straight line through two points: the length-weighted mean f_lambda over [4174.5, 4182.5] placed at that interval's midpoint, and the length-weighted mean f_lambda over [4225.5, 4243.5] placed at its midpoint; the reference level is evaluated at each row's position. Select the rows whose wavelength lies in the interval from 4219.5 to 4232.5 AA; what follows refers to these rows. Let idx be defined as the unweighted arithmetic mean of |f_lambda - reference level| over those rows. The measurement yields 7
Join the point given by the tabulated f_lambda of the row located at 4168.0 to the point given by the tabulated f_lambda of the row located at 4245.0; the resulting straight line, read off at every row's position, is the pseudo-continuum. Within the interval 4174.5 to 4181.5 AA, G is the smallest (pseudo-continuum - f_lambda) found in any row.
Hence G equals -31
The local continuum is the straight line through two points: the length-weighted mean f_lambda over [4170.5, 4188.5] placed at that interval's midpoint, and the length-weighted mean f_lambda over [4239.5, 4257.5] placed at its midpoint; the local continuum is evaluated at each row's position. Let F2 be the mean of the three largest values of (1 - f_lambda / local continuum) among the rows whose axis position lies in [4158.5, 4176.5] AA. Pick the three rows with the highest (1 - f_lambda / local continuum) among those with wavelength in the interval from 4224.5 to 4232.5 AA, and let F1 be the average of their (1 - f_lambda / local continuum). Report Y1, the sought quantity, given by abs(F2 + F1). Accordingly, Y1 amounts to 0.15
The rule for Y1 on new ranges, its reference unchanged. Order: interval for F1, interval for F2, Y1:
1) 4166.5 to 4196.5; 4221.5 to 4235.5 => 0.18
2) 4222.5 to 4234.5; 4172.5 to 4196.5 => 0.17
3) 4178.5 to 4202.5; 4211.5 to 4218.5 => 0.32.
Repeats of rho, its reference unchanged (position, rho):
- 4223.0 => 1.00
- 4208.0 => 0.90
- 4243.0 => 1.01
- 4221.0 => 1.01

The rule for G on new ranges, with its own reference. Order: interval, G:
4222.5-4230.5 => -6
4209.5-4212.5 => 20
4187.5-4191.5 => 4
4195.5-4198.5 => 4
